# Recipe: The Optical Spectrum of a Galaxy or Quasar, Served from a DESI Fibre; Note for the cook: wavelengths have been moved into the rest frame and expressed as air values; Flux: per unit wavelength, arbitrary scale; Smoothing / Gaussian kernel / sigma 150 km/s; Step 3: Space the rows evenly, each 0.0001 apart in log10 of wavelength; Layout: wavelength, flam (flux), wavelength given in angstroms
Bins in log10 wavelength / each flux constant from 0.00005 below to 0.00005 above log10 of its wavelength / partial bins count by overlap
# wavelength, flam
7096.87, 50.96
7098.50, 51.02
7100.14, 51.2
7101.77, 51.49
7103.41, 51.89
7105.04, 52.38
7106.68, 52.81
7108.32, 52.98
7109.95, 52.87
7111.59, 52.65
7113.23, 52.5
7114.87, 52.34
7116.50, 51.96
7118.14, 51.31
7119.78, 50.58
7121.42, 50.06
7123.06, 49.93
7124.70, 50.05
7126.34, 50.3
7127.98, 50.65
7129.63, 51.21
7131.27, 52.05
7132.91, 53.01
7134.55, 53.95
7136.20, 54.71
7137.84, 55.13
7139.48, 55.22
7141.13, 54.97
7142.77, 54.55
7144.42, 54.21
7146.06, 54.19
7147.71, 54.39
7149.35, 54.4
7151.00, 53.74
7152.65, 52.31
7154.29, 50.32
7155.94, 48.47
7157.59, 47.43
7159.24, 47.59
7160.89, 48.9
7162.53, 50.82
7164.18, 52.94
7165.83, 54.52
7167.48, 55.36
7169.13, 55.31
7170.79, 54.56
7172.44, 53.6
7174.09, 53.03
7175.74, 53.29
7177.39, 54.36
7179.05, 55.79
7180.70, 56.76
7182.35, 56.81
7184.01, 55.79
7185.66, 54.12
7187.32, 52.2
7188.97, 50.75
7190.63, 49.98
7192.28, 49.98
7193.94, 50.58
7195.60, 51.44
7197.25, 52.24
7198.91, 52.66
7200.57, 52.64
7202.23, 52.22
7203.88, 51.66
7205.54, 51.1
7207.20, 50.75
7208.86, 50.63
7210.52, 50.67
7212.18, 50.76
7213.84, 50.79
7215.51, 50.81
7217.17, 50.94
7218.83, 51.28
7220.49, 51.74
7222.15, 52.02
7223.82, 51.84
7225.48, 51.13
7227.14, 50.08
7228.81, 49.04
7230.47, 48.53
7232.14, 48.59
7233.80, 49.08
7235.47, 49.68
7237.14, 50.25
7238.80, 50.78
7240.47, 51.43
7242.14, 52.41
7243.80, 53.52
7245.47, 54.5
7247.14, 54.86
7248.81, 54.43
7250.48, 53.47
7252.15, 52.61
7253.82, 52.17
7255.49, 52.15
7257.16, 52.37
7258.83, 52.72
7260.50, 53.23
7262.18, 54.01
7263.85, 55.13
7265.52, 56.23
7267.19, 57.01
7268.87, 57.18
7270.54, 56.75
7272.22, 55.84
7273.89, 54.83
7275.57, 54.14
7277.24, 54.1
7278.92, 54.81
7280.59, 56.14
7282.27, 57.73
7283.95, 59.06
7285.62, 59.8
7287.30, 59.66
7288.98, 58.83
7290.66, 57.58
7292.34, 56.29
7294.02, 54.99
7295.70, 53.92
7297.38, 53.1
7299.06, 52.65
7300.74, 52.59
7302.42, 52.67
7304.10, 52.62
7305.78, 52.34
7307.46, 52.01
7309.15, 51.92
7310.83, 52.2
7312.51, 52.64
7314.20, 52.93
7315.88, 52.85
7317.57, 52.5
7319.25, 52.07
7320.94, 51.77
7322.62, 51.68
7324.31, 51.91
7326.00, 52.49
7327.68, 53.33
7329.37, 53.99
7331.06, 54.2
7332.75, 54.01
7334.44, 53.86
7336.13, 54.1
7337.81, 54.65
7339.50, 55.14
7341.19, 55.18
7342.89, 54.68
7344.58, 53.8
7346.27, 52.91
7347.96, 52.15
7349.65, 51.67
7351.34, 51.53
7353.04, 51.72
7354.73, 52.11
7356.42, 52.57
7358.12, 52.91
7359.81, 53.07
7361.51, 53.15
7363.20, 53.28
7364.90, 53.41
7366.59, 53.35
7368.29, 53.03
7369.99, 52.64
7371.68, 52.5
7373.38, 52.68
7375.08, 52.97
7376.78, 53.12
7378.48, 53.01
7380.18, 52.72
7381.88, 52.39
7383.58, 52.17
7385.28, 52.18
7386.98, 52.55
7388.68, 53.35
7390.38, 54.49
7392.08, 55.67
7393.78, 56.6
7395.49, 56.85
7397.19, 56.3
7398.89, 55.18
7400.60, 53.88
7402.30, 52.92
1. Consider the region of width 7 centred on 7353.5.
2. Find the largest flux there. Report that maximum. 52.57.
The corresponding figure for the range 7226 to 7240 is 50.78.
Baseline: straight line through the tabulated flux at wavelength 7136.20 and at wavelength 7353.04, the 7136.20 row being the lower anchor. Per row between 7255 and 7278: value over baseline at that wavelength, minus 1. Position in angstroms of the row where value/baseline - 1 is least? 7255.49 angstroms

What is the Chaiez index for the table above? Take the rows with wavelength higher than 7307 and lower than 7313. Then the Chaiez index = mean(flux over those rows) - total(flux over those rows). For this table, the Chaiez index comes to -157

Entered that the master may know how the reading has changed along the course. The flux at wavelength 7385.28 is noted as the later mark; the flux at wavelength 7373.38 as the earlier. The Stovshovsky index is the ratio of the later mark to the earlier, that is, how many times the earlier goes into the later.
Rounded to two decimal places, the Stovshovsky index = 0.99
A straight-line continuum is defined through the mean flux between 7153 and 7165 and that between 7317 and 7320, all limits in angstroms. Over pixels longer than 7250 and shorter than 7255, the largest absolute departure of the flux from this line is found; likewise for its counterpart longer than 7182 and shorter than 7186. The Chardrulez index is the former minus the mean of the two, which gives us -2.3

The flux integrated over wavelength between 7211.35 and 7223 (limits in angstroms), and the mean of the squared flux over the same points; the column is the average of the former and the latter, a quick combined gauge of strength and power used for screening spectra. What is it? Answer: 1608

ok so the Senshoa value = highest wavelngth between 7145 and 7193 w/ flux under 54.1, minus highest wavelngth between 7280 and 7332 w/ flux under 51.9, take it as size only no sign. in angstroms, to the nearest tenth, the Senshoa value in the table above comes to 130.3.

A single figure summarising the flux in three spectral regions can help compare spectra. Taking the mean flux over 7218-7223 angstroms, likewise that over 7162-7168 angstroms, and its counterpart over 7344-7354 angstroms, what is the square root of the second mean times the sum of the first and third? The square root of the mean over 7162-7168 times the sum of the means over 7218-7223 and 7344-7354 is 74.5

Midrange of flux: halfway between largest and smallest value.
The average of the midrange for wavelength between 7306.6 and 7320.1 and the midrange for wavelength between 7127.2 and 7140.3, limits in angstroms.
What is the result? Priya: 52.7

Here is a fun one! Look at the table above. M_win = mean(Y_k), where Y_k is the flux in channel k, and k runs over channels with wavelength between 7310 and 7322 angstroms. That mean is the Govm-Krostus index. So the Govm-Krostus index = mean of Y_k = 52.4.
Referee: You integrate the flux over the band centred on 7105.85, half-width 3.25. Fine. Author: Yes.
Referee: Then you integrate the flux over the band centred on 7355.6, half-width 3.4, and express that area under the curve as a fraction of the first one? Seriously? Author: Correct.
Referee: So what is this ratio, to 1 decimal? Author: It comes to 1.0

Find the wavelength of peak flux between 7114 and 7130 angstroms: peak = 7114.87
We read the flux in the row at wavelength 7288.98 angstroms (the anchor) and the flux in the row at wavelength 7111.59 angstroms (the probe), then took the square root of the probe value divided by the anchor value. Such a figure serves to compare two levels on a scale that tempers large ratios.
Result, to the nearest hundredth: 0.95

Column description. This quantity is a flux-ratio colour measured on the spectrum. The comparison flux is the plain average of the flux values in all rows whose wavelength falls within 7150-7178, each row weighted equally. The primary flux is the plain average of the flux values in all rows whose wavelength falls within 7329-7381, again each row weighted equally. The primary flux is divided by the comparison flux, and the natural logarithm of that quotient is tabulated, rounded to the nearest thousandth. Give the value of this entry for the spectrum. 0.020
